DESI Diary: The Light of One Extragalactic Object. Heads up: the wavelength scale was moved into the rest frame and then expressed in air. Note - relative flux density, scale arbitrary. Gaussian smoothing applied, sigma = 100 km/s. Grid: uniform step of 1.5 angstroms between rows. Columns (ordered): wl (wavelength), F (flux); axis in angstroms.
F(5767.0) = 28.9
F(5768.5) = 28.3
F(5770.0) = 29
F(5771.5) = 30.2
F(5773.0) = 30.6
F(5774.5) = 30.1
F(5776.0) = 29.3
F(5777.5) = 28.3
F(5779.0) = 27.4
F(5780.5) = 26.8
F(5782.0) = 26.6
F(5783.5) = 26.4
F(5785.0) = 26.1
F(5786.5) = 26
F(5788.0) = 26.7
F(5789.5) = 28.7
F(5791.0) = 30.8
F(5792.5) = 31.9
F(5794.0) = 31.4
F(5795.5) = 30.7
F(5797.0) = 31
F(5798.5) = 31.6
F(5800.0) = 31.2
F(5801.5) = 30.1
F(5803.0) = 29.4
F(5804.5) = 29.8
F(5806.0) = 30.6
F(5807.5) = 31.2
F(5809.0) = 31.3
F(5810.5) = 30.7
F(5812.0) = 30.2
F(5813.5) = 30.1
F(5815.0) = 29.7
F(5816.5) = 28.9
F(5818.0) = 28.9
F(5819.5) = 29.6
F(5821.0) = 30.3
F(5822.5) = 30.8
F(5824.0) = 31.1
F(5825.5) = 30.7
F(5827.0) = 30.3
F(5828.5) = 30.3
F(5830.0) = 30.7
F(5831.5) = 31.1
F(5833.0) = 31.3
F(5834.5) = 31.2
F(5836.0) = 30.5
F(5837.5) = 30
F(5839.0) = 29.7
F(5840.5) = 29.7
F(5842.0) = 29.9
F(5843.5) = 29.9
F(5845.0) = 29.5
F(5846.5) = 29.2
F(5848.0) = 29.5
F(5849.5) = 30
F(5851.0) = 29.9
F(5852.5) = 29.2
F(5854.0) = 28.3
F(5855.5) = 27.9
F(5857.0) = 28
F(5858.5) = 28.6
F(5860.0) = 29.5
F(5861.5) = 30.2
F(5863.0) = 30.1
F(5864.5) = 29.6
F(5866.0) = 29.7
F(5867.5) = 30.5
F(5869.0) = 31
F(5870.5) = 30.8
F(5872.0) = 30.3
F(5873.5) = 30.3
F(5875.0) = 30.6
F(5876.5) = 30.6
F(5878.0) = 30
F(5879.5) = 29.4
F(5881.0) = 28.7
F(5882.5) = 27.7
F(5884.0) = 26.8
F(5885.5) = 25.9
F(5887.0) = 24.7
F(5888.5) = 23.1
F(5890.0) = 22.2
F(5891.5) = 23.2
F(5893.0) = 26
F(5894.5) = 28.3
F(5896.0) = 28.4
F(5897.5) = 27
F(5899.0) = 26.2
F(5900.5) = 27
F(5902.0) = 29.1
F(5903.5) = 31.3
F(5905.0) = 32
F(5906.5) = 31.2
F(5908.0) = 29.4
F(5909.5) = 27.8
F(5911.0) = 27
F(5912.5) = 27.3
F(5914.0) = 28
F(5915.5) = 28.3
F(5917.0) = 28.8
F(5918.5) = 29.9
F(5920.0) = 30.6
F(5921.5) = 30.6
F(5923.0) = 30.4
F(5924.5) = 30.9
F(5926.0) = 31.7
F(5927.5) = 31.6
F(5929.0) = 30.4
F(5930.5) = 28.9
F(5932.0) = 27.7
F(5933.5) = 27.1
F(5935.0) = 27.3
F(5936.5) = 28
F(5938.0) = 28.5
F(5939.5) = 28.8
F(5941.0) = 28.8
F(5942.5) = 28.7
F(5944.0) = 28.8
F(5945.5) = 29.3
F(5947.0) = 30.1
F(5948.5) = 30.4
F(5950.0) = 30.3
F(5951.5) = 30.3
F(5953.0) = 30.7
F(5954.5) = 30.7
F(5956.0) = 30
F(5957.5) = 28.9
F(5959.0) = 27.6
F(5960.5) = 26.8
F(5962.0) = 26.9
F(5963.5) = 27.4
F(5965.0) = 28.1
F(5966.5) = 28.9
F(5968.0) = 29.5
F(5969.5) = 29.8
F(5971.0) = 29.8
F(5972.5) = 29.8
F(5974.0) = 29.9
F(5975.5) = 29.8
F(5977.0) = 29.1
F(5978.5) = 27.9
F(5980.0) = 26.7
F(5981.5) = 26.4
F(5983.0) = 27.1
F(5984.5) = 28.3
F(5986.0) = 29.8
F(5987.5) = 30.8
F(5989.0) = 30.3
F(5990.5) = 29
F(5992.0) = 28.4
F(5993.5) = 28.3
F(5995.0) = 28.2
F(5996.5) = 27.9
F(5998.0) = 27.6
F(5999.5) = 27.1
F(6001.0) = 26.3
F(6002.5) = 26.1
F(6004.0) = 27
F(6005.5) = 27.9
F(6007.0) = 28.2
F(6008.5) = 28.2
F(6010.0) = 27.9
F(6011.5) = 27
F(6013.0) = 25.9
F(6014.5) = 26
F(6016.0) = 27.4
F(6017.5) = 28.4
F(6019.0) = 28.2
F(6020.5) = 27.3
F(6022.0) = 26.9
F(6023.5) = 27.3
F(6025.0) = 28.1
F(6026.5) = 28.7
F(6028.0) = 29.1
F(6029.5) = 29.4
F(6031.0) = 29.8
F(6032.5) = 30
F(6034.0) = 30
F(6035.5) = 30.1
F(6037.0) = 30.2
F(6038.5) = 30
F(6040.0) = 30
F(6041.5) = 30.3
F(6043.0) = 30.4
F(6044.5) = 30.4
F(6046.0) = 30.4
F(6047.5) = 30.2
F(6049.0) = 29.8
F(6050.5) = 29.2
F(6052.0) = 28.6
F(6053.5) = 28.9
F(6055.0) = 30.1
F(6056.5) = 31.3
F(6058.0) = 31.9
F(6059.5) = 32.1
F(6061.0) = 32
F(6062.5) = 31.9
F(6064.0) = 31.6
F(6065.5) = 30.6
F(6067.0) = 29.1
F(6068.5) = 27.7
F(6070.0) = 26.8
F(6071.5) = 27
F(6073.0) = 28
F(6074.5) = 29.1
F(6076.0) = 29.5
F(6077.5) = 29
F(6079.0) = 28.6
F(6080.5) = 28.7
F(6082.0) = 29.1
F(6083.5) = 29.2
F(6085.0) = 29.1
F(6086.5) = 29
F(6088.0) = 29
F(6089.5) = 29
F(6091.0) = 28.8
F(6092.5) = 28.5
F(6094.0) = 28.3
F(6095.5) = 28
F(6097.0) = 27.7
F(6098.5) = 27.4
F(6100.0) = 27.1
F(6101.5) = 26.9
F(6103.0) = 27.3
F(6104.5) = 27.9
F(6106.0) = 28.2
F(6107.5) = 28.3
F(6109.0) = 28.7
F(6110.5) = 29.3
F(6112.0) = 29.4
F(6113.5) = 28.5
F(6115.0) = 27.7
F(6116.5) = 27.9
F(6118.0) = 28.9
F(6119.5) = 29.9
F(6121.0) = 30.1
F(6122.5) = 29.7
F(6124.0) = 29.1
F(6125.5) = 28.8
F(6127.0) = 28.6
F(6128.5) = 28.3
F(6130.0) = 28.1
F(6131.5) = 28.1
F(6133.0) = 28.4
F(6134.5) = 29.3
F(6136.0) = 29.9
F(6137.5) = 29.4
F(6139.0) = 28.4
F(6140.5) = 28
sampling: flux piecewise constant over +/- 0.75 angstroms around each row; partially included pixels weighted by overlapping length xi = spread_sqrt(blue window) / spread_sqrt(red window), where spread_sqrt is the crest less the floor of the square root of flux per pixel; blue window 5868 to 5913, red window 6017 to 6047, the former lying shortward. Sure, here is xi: 2.9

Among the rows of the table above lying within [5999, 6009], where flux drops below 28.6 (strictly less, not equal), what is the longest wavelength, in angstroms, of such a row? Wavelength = 6008.5 angstroms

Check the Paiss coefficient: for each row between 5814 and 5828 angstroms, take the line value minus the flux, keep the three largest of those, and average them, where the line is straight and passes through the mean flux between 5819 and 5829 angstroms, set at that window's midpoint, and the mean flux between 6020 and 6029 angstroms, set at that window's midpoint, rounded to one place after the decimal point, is 1.4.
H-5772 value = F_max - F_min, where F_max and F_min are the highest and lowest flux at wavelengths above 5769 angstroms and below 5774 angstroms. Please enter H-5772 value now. 1.6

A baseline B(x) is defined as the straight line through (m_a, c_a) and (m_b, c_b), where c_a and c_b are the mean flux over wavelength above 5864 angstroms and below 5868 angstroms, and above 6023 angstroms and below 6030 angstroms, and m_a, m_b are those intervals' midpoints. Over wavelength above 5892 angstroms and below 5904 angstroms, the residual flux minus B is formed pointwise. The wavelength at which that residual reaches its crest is 5903.5 angstroms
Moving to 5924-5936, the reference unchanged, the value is 5926.0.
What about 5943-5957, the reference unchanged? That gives 5954.5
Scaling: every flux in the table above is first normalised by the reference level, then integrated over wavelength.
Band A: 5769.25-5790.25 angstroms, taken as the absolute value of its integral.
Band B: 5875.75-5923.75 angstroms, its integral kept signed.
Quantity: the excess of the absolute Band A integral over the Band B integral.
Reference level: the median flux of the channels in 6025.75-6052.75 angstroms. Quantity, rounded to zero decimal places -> -25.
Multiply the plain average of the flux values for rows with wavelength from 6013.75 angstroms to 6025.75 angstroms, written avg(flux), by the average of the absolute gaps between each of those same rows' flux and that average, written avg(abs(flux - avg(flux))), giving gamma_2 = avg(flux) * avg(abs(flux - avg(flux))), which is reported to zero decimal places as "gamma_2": 16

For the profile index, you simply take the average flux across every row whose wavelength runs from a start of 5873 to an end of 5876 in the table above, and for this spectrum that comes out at 30.5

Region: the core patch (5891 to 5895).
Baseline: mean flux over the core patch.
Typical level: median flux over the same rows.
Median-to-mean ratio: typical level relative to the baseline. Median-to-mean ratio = 1.01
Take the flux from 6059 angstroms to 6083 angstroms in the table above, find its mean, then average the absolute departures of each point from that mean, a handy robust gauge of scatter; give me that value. 1.4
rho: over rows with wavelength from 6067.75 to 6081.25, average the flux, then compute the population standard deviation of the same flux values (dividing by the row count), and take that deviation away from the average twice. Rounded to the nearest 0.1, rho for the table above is 26.5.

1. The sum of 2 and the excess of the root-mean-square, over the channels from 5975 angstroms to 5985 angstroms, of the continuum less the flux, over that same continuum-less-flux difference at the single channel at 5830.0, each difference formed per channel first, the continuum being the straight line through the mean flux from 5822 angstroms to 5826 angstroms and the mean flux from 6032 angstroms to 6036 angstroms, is 4.5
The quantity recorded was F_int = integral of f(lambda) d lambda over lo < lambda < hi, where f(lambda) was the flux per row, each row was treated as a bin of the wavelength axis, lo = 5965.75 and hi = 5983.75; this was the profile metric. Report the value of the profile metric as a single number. 517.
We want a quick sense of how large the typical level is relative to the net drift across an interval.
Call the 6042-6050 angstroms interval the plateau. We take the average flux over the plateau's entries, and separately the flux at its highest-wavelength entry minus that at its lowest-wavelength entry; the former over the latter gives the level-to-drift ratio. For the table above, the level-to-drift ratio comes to -50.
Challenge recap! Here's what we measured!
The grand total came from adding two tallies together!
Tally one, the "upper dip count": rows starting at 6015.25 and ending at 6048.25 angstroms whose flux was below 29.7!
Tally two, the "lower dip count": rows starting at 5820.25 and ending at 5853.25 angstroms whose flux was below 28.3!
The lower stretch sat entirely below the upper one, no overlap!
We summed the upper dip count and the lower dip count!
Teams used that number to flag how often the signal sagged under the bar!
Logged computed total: 10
